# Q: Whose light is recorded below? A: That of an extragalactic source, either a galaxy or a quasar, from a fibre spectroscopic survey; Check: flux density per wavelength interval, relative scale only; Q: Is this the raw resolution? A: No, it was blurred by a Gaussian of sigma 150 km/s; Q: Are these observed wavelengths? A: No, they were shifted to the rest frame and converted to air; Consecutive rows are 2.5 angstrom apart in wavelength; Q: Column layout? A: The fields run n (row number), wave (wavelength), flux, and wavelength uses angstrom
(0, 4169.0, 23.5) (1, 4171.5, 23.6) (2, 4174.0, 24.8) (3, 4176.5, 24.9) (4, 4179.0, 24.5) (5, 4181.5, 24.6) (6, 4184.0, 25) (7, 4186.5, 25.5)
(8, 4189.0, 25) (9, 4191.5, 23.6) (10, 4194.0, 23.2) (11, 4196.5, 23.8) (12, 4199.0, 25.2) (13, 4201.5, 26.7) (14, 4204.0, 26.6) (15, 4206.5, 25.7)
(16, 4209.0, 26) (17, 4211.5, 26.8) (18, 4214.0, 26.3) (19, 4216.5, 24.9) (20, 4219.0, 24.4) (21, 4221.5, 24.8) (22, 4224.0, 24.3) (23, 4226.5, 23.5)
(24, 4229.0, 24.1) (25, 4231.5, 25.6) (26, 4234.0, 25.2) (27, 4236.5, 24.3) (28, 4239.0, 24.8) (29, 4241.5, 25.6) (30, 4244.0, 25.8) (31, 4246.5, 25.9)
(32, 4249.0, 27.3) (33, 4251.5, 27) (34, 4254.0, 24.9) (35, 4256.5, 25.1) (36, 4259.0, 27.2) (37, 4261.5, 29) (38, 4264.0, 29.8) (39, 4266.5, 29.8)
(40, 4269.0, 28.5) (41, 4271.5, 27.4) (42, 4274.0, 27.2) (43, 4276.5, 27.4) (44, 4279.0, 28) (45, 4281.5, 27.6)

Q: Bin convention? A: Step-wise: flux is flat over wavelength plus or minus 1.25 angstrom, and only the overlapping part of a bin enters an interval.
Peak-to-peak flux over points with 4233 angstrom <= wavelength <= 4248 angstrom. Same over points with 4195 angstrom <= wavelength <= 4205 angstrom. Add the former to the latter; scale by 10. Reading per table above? 45.0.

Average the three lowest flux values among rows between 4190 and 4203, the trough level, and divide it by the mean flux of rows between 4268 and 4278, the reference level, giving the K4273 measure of 0.852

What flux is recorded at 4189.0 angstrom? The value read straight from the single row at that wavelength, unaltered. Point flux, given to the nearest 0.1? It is 25.0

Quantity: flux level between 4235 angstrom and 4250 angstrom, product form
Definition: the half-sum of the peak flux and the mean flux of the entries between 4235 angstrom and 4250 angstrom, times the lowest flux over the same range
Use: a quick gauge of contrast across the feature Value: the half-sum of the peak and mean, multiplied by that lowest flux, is 643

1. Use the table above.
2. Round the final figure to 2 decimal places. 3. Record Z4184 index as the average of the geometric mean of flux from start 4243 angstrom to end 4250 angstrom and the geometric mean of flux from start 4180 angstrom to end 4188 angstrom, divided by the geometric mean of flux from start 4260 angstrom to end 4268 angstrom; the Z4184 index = 0.87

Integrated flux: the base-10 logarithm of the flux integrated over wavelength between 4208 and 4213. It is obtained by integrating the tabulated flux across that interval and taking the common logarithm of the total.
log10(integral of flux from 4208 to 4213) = 2.121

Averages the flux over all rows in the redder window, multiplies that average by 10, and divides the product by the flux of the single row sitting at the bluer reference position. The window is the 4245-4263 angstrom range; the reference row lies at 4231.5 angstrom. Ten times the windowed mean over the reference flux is 10.4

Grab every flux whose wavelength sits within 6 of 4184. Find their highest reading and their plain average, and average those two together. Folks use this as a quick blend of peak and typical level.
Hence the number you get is 25.2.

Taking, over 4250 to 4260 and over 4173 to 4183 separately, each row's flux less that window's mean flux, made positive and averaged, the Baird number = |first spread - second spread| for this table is 0.9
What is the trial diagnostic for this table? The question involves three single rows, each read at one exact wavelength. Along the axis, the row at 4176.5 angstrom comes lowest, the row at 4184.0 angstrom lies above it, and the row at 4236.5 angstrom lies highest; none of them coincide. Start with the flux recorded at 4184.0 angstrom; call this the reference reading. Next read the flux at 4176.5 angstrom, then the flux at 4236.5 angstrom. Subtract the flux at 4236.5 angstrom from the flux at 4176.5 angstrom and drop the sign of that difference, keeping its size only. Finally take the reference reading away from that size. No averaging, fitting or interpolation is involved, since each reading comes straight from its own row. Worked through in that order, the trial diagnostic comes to -24.4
